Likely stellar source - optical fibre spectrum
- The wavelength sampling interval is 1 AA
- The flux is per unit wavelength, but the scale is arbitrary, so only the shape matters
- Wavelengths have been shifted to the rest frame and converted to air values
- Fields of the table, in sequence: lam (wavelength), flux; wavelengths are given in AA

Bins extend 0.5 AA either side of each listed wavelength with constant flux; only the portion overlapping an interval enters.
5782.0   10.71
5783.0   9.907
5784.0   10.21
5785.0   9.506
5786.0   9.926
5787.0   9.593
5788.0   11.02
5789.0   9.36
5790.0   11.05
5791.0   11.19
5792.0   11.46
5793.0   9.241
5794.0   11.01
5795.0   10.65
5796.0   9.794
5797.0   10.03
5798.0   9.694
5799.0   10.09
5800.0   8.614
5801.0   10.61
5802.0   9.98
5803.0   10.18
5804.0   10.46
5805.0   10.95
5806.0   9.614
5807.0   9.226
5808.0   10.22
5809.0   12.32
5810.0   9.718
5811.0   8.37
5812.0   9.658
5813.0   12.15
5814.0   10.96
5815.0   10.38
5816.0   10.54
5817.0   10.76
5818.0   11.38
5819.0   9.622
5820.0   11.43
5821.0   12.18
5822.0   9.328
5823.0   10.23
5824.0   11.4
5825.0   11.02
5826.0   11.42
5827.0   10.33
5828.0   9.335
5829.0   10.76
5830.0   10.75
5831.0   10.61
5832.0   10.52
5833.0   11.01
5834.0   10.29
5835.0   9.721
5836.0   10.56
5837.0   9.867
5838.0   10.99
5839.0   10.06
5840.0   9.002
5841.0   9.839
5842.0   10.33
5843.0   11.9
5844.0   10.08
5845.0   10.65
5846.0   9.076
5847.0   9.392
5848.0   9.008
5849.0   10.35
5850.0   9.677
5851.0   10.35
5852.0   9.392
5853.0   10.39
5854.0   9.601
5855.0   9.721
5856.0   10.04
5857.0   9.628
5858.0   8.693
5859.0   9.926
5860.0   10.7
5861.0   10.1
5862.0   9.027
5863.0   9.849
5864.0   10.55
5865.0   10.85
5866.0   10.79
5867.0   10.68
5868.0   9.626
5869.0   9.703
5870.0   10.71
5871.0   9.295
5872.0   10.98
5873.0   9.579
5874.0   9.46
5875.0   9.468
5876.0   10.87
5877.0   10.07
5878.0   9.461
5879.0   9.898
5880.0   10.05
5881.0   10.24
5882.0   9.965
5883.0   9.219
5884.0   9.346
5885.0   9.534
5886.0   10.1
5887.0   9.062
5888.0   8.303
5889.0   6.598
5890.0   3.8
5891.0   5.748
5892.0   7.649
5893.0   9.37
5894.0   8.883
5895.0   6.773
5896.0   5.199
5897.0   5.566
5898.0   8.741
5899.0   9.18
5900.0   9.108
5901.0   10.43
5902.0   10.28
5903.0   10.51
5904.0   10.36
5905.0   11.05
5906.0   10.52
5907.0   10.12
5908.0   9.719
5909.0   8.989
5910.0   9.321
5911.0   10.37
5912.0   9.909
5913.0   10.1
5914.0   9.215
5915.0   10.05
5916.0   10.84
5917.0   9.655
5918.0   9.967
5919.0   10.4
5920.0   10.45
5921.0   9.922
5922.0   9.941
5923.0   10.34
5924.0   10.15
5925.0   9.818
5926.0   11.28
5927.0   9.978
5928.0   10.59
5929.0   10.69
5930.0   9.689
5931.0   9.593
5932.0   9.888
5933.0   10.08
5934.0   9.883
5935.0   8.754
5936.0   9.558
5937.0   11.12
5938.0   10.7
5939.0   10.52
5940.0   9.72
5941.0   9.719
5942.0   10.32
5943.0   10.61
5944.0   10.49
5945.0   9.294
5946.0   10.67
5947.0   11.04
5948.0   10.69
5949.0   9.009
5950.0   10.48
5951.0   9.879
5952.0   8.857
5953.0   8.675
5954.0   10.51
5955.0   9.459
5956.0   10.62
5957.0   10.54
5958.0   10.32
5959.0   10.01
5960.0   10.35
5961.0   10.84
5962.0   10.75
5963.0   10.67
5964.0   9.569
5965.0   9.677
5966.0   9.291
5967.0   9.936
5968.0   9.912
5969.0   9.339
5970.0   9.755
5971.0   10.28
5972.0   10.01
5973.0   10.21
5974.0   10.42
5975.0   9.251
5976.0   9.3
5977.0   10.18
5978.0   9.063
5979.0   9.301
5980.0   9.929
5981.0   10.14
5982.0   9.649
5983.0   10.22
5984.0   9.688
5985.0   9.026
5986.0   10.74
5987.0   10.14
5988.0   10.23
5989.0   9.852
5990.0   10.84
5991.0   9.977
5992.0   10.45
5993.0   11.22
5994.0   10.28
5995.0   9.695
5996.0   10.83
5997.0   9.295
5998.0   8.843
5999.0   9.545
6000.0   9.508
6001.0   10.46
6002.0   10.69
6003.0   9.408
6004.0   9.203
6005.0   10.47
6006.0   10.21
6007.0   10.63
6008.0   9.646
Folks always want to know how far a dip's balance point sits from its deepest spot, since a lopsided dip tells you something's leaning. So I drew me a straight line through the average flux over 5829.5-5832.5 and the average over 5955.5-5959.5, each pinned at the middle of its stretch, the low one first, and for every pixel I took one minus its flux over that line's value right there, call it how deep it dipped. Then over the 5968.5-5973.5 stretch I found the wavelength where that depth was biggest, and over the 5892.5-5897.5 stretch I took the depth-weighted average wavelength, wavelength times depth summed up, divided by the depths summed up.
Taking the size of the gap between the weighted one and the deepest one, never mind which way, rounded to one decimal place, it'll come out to 73.3 AA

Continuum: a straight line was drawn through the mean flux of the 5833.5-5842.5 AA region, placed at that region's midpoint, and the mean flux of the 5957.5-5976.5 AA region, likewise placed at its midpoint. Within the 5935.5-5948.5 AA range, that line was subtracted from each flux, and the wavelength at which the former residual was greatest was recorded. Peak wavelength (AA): 5937.0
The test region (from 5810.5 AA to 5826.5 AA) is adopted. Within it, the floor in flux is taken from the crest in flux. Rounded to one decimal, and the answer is 3.8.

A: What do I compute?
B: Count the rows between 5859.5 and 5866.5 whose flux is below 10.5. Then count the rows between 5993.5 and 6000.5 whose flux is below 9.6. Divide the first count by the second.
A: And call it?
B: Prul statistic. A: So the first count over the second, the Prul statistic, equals 1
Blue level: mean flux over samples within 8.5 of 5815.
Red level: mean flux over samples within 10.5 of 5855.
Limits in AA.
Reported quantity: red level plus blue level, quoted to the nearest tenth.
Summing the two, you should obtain 20.4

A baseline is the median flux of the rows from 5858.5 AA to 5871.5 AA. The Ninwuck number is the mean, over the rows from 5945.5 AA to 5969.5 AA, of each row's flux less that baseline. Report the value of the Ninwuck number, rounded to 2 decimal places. -0.05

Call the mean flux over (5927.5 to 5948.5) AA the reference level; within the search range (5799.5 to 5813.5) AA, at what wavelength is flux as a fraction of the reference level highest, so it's 5809.0 AA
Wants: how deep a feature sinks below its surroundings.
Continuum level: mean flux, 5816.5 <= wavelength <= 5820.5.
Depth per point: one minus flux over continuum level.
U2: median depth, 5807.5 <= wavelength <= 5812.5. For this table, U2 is 0.10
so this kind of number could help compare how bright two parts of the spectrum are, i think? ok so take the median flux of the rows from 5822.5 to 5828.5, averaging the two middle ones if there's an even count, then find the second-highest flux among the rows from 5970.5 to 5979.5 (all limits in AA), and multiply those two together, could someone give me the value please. 109.7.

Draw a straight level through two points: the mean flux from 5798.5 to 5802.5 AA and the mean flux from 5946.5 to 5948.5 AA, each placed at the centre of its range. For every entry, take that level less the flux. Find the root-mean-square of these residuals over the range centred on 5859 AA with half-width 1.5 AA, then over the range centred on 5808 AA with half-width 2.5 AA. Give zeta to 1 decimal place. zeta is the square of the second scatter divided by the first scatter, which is 1.4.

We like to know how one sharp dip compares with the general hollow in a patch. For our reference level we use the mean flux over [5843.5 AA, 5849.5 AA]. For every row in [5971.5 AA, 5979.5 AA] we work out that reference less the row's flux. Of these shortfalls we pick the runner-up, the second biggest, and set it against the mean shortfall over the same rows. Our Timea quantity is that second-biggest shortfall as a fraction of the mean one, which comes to 12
